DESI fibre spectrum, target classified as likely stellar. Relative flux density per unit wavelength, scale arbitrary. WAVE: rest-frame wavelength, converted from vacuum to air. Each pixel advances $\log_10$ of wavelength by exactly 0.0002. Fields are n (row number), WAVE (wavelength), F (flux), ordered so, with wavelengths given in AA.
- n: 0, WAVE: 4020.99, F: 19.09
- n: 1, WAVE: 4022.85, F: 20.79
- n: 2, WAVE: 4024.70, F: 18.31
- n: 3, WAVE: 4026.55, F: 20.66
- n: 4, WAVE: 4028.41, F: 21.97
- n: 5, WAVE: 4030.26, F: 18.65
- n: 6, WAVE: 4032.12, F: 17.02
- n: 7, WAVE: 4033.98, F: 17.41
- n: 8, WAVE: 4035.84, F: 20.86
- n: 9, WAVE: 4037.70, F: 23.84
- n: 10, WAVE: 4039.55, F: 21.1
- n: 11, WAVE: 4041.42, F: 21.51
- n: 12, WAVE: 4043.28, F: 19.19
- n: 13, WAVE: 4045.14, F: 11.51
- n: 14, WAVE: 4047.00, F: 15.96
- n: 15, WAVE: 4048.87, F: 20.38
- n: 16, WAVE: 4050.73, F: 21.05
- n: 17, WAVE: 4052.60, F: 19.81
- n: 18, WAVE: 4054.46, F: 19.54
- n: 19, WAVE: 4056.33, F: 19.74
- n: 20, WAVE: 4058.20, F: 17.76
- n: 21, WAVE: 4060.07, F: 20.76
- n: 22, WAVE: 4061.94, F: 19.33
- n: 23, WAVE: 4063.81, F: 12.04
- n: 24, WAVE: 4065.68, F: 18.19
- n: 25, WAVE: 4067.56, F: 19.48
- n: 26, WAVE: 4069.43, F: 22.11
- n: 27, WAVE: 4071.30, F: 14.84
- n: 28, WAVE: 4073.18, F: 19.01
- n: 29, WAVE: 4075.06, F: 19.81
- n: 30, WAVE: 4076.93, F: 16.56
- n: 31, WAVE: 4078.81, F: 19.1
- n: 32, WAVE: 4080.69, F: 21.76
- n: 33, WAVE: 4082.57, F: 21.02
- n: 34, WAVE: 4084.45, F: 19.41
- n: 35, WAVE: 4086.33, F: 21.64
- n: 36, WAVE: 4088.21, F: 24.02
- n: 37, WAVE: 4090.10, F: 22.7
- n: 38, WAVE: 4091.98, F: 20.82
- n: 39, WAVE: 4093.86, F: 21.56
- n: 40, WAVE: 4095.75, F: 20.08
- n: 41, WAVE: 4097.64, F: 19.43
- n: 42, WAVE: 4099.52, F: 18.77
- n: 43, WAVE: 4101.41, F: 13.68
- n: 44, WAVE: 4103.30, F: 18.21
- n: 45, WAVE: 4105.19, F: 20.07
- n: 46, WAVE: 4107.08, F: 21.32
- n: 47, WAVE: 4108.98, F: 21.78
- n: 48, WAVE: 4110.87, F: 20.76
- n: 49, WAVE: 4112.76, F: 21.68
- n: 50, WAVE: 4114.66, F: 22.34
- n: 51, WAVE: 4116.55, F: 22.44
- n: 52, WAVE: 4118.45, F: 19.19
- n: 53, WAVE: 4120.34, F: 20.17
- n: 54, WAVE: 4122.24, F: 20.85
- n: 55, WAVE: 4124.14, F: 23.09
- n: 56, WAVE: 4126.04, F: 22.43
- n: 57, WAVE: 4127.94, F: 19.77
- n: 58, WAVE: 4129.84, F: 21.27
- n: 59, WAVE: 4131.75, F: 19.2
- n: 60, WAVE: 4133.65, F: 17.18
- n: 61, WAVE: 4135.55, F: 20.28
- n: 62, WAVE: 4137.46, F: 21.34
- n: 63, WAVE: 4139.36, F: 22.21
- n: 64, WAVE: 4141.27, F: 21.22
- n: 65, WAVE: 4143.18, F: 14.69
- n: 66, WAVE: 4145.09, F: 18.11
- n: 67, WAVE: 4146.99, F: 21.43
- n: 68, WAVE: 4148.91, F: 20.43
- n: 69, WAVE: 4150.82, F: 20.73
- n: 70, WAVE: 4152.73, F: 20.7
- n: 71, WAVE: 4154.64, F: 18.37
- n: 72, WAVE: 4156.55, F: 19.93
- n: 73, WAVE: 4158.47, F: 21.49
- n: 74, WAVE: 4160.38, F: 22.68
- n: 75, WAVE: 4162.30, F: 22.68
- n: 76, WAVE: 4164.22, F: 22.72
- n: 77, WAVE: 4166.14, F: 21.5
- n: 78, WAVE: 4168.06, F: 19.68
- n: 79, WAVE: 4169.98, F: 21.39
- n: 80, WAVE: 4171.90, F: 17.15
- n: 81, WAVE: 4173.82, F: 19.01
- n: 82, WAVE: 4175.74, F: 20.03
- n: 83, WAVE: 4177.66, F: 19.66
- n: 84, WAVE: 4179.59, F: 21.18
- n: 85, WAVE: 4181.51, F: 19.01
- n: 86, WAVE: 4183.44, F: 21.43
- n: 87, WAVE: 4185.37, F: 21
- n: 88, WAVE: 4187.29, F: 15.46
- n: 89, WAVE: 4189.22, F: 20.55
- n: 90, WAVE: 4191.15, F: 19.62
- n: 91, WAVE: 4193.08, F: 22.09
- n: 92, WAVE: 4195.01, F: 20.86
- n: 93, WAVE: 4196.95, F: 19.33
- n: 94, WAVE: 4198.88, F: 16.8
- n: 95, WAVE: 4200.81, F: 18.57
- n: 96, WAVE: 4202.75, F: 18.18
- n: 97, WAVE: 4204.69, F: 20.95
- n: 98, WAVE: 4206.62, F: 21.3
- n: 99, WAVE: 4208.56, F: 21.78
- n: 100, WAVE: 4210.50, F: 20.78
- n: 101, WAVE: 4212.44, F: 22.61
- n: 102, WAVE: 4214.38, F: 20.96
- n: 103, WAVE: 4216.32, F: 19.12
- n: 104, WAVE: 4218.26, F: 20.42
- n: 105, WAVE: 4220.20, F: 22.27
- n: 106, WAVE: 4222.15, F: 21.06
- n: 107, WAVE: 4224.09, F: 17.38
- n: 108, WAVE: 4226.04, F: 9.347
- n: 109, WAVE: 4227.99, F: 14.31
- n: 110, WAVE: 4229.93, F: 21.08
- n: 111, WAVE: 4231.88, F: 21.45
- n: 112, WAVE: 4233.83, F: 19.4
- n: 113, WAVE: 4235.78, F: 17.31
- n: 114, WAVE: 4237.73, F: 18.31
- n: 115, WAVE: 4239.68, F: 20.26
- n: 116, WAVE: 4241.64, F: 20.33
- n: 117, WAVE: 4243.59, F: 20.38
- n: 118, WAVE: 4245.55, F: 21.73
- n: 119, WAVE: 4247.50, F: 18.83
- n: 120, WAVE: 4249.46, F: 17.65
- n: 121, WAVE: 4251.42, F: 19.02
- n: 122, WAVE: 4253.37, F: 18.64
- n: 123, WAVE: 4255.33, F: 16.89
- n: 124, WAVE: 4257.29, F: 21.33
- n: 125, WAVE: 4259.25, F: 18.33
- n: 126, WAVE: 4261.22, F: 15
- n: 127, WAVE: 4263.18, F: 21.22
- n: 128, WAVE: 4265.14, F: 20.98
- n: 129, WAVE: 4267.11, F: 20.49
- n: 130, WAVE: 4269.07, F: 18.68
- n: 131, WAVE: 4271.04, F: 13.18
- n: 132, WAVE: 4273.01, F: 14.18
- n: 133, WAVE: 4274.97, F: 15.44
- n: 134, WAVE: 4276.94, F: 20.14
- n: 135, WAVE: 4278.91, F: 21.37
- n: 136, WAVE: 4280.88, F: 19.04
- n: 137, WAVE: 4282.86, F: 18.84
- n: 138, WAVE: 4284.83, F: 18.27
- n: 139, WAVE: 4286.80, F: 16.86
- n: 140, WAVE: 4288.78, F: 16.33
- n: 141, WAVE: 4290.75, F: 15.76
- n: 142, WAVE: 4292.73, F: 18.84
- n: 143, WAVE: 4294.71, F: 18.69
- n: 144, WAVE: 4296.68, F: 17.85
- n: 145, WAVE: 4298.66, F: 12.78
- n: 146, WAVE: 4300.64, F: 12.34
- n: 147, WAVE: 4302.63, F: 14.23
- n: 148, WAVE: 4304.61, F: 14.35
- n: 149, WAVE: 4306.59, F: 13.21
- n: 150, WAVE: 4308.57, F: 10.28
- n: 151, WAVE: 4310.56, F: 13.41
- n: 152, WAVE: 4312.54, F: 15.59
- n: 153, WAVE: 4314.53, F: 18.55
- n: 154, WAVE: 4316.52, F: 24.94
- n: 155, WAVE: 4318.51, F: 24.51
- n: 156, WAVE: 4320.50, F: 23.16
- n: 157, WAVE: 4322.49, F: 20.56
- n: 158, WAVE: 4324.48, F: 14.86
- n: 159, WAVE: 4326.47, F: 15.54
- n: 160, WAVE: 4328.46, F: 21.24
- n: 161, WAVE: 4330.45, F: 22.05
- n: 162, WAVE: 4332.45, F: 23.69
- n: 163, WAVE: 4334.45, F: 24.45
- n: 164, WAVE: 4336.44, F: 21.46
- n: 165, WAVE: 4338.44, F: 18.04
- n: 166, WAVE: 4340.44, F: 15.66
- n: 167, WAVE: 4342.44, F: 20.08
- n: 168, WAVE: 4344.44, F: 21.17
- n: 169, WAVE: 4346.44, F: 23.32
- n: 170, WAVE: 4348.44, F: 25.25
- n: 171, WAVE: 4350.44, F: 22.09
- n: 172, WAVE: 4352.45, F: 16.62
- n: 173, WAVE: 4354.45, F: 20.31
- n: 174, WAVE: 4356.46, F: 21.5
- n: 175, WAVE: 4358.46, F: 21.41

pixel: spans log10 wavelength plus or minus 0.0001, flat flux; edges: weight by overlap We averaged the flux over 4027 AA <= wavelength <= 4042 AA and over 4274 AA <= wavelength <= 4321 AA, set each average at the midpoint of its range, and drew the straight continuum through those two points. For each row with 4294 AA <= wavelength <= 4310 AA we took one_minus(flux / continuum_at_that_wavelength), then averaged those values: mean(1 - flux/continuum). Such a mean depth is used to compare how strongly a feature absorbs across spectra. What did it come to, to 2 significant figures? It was 0.18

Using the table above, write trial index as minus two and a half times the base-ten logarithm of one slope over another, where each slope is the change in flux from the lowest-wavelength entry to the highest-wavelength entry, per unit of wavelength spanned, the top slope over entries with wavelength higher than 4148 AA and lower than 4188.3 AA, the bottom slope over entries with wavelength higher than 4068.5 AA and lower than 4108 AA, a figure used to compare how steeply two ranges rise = -2.0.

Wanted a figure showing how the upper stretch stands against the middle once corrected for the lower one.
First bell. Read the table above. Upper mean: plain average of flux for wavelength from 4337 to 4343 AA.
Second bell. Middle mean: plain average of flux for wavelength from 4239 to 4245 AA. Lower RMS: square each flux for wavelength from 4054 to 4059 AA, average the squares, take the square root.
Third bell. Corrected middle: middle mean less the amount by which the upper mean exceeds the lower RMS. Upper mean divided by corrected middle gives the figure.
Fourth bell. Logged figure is 0.84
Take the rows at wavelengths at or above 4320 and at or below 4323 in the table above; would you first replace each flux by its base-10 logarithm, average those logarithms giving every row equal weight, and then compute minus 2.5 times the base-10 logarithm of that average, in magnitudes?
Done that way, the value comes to -0.32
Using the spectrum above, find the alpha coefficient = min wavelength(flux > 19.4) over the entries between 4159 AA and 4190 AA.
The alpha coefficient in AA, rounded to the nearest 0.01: 4160.38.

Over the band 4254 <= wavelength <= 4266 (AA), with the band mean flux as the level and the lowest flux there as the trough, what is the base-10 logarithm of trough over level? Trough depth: -0.10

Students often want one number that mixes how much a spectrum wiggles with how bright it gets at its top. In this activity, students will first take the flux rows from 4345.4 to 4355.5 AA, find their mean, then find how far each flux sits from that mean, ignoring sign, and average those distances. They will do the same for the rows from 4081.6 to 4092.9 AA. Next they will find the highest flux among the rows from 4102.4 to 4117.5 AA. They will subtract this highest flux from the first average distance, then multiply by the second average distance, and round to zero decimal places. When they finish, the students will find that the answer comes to -24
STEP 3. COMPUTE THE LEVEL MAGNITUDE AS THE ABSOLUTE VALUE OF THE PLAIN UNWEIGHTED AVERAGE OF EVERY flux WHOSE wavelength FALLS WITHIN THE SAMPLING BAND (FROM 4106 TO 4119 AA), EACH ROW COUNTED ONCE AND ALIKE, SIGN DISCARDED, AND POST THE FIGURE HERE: 21.4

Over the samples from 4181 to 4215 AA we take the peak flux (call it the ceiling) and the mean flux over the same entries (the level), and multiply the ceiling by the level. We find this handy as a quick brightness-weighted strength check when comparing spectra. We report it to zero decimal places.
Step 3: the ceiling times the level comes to 454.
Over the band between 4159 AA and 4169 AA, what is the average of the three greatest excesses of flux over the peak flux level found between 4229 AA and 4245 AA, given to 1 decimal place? 1.2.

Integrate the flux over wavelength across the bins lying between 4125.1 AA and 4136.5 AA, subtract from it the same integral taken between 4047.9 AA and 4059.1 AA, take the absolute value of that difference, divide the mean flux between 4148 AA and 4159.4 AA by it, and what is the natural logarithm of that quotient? 1.0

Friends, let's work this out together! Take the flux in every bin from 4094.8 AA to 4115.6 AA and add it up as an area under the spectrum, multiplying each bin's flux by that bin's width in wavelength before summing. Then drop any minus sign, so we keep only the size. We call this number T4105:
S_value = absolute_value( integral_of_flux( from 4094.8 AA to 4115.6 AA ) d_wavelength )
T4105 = 412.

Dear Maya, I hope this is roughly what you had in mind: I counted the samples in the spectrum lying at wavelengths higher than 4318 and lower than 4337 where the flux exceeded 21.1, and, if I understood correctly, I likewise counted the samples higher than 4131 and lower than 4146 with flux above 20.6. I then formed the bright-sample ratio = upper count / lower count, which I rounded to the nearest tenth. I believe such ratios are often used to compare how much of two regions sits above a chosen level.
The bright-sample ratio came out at 2.3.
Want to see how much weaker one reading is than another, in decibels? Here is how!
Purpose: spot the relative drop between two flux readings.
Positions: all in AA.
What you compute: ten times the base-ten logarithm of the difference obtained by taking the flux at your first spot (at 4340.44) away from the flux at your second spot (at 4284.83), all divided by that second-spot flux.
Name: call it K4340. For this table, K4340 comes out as -8.5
